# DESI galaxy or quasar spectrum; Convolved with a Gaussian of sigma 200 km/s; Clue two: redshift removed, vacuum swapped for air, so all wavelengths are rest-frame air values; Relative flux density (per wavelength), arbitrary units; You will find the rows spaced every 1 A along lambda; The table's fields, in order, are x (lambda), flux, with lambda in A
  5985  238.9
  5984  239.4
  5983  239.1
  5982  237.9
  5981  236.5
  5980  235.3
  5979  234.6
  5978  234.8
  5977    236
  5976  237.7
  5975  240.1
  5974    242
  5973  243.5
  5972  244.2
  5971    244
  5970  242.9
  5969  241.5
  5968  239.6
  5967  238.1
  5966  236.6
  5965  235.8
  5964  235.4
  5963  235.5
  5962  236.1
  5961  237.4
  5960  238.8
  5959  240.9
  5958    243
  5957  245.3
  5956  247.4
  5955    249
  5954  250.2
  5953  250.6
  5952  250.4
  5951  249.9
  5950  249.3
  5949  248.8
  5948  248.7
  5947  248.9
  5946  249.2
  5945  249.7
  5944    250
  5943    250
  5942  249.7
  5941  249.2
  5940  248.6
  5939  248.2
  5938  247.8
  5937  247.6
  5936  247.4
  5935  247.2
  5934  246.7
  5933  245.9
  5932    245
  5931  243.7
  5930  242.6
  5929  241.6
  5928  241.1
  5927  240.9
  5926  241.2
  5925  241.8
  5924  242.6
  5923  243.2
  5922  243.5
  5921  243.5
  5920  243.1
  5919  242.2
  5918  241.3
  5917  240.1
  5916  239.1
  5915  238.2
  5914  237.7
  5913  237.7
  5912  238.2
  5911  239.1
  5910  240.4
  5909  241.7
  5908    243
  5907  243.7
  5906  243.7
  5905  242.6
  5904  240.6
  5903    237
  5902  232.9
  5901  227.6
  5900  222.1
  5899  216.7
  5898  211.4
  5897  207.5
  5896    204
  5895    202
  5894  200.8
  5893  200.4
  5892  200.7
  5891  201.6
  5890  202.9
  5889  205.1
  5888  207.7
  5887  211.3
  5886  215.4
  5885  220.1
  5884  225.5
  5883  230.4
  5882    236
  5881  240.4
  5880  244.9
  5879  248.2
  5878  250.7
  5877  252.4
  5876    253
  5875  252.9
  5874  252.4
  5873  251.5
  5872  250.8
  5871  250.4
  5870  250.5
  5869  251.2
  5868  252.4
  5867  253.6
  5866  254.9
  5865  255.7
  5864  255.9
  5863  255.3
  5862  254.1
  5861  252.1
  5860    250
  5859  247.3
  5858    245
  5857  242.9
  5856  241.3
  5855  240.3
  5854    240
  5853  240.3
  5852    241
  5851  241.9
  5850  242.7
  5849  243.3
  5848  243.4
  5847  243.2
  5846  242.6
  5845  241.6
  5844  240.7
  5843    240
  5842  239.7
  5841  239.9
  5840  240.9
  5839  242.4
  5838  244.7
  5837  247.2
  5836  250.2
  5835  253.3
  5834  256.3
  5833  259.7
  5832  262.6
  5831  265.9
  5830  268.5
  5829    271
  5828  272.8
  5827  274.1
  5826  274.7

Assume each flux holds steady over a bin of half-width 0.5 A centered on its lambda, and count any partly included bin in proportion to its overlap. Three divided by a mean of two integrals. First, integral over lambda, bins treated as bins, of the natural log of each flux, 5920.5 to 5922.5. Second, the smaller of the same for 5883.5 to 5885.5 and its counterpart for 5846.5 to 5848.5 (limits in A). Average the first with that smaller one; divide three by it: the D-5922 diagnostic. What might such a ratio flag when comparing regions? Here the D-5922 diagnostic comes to 0.275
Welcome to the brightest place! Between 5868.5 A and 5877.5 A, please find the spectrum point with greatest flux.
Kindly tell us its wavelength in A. 5876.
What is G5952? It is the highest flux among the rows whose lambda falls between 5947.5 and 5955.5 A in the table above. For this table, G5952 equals 250.6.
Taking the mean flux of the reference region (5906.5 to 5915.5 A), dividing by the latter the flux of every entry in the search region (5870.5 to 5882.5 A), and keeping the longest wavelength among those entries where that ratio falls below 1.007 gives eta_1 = 5882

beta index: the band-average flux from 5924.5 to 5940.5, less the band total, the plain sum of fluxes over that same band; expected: -3672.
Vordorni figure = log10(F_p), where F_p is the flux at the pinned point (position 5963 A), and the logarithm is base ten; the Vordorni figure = 2.37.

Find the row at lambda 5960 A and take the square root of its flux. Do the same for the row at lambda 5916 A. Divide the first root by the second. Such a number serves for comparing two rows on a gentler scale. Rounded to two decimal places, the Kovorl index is 1.00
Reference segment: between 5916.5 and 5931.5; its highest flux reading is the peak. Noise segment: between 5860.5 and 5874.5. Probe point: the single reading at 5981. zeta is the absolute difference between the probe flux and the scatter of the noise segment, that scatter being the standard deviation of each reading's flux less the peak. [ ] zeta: 235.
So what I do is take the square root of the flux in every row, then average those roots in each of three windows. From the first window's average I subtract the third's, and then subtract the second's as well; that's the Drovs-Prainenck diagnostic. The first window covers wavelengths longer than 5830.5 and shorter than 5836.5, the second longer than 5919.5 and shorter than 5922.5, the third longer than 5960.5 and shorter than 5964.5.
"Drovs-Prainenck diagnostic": -14.9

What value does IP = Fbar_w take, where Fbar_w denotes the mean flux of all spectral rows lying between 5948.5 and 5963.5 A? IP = 245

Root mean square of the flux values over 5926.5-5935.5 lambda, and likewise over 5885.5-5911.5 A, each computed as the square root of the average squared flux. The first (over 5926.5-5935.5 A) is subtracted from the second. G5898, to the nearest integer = -22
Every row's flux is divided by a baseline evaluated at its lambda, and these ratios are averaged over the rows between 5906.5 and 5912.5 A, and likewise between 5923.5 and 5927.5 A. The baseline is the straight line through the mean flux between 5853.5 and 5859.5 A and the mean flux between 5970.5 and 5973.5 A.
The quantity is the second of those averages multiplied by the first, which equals 0.98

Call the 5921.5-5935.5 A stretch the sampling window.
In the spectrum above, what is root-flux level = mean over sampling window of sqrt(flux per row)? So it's 15.6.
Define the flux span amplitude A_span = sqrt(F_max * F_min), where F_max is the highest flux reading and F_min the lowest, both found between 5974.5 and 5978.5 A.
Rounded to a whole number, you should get 237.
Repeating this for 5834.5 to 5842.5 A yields 246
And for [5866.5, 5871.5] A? 252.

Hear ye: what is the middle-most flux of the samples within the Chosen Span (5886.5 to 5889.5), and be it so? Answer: 208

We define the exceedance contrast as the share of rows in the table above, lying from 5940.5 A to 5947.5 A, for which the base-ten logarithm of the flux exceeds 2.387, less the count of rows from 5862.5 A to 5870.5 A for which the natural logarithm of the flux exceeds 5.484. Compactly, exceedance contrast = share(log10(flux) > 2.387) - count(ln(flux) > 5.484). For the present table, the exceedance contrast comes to -7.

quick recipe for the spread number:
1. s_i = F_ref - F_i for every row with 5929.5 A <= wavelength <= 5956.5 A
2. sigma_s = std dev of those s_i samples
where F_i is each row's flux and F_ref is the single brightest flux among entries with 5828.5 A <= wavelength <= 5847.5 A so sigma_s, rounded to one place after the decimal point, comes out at 2.0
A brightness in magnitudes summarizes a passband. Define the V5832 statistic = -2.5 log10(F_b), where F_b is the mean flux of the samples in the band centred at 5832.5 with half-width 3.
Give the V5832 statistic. -6.04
